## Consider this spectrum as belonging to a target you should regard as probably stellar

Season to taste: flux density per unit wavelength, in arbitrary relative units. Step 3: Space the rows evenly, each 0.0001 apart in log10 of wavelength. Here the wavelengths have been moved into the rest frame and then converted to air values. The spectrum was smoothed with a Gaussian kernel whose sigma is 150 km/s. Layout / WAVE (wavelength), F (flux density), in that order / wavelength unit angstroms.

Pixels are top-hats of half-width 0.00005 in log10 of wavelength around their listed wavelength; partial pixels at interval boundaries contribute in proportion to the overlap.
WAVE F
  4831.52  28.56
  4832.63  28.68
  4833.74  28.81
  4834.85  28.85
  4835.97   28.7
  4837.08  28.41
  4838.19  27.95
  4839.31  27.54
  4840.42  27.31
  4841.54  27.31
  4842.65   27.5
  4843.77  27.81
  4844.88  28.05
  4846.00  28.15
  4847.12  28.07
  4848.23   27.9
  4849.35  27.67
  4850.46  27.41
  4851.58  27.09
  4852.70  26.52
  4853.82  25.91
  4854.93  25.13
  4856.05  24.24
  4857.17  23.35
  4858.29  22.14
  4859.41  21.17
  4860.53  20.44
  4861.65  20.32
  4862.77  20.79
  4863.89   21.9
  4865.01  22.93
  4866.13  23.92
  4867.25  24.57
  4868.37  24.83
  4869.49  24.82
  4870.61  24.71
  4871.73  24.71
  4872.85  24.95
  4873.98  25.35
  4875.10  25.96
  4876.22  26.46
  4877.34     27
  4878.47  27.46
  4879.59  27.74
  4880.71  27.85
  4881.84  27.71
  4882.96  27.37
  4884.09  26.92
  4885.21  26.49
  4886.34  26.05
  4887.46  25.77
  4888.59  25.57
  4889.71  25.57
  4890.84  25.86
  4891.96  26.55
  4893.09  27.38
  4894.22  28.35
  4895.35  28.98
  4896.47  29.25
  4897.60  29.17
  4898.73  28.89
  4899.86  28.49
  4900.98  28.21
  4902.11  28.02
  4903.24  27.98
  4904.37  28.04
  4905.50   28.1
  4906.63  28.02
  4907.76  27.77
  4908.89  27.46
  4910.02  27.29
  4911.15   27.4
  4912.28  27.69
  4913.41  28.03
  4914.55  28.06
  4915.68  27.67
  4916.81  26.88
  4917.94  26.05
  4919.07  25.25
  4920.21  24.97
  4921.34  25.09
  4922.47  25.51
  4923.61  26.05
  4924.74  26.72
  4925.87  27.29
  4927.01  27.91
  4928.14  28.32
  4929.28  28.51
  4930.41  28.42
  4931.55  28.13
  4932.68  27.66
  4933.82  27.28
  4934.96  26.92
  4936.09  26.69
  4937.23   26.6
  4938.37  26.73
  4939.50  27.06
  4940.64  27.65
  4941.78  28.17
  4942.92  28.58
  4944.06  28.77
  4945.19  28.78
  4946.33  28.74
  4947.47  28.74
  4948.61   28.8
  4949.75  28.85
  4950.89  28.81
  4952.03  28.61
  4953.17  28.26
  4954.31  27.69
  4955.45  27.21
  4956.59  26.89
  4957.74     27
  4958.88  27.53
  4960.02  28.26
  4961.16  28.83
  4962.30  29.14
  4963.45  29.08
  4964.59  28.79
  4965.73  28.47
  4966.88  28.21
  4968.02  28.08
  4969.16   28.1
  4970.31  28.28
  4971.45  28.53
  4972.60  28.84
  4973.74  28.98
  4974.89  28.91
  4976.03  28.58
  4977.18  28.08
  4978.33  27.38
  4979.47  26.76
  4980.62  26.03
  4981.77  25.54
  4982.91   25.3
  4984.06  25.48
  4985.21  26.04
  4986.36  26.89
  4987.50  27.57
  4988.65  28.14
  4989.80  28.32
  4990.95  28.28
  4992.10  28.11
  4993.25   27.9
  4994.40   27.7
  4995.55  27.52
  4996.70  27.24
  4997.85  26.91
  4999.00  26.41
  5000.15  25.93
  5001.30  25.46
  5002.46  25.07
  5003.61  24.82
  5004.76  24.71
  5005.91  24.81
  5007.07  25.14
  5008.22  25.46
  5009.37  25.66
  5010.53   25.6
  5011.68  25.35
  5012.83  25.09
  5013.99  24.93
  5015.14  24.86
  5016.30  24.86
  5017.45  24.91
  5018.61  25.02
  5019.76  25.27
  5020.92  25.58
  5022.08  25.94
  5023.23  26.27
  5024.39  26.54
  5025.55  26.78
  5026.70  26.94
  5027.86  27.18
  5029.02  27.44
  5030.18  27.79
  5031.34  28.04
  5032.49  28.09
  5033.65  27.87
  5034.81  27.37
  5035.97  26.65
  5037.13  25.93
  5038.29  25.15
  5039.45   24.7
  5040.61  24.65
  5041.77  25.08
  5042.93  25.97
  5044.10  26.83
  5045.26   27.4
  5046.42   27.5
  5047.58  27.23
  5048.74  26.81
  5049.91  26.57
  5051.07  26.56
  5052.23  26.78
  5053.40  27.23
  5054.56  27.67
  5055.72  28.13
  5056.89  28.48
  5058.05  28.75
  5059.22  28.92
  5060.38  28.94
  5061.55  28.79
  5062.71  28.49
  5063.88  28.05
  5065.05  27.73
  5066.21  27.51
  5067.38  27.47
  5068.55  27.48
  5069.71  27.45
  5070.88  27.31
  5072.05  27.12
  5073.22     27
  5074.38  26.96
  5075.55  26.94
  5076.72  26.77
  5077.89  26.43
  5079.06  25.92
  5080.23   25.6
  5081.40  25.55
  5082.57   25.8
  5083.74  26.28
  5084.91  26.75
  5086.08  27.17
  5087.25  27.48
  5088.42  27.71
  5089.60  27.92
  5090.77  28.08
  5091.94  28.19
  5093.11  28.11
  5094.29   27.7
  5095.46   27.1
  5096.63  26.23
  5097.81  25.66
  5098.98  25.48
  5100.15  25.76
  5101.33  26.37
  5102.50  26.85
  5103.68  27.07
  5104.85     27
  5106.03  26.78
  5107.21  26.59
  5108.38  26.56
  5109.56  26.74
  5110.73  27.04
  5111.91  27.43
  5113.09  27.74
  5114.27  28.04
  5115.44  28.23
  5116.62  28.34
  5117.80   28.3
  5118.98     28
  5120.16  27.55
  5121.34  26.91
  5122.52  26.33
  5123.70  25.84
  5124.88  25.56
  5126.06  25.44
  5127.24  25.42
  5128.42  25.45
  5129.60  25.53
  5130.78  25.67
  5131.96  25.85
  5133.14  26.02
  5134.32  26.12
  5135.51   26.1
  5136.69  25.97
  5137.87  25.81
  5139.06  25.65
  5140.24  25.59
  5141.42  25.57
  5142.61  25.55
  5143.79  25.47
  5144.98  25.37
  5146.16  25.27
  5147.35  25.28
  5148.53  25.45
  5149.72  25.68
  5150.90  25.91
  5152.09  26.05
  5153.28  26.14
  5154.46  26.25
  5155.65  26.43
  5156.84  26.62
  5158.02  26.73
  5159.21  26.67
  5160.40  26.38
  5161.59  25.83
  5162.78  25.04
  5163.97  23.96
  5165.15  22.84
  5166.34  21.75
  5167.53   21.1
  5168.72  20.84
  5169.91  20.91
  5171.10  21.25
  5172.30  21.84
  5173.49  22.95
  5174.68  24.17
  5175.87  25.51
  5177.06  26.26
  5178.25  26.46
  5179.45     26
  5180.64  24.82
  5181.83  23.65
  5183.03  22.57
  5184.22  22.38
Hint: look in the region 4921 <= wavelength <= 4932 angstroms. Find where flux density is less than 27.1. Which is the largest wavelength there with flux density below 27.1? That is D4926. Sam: 4924.74 angstroms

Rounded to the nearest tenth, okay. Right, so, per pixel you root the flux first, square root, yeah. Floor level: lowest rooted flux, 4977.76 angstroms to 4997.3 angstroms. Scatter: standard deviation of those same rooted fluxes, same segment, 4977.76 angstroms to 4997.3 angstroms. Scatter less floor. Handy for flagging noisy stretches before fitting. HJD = -4.9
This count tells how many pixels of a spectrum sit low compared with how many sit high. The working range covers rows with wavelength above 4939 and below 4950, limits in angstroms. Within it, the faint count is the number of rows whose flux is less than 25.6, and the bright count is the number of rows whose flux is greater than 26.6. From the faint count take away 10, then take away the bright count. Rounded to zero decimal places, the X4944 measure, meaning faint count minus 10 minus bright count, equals -20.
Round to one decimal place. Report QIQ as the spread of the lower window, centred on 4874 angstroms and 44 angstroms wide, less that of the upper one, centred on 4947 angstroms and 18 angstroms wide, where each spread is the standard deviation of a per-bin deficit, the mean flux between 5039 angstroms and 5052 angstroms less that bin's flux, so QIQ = 1.5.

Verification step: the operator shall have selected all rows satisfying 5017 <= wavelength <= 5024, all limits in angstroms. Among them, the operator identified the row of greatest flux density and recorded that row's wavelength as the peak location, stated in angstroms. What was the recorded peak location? 5023.23 angstroms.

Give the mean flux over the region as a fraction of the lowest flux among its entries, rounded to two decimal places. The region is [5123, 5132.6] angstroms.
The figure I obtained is 1.01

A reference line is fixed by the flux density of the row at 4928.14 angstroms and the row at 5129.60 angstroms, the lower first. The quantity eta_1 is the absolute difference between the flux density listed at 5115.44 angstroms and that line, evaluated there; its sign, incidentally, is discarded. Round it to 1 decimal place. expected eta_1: 2.5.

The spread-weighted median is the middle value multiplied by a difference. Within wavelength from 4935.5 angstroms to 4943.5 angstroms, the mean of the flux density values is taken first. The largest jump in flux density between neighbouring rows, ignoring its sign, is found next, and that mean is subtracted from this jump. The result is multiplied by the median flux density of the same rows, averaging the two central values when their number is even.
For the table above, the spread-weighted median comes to -724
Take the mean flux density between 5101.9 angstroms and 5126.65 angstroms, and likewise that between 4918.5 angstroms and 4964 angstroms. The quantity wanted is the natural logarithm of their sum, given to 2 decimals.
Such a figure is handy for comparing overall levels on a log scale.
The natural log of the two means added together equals 4.00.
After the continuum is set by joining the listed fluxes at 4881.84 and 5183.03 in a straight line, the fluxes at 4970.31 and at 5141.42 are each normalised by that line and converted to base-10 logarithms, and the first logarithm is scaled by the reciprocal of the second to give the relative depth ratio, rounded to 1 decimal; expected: 0.8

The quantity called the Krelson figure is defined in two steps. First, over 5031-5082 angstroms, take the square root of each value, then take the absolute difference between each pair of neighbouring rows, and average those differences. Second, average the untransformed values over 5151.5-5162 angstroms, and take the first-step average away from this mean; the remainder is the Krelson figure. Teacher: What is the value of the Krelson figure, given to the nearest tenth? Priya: 26.3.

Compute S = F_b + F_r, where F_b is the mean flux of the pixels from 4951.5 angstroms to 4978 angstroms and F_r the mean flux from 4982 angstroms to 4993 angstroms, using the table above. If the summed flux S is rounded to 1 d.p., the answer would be 55.4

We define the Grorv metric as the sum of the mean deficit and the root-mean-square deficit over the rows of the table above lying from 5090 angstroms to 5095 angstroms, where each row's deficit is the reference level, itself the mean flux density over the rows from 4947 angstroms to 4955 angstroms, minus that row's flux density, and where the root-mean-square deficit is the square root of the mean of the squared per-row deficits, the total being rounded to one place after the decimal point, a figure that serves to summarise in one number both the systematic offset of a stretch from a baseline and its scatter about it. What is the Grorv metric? 1.1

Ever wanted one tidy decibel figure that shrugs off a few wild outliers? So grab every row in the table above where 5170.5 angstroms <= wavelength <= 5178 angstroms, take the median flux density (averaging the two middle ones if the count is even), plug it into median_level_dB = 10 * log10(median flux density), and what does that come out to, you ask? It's 13.72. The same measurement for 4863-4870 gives 13.85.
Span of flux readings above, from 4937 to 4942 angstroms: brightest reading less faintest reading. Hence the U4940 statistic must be 1.6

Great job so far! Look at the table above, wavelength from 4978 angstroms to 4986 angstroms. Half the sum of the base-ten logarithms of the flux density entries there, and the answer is 5.0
